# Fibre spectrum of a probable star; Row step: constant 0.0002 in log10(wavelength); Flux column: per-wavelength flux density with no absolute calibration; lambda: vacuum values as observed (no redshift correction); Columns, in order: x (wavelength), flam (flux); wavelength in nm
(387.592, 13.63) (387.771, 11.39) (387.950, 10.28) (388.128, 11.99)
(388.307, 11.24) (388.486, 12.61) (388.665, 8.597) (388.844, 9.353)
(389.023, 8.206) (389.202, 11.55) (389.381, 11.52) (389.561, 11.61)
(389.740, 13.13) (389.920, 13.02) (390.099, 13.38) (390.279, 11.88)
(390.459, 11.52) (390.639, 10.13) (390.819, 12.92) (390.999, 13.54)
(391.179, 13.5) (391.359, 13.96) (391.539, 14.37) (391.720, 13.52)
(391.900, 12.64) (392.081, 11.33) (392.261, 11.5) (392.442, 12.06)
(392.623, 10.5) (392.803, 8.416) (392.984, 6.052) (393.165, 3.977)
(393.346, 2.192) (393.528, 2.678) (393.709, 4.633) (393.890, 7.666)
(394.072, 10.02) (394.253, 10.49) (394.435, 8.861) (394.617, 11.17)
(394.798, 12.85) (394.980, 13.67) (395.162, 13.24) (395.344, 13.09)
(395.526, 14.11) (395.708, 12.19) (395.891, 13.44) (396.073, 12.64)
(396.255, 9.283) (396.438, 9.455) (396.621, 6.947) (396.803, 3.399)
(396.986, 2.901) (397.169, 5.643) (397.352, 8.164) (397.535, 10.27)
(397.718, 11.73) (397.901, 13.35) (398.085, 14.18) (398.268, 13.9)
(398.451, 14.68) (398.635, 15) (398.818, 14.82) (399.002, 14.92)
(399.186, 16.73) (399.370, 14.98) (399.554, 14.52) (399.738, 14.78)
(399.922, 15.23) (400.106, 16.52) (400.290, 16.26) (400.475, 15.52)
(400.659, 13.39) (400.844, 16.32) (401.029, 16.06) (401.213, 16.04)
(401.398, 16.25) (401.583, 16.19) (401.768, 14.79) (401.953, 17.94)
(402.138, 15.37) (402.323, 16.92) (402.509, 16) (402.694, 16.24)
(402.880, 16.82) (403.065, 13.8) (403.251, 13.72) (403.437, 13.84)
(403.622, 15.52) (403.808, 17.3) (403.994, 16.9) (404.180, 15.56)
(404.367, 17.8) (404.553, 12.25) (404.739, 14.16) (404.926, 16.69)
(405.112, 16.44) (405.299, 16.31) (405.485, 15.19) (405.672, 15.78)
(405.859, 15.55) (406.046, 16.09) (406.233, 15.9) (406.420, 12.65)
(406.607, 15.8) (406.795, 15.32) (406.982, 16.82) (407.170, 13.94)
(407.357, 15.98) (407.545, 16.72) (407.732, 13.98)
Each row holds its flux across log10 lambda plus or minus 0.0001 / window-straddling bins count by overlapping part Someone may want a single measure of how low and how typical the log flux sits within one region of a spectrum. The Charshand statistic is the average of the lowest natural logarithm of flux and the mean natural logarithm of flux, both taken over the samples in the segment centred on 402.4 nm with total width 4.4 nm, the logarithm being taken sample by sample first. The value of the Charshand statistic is 2.6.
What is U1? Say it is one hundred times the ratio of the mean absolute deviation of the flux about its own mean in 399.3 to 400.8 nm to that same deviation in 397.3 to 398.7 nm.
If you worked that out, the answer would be 37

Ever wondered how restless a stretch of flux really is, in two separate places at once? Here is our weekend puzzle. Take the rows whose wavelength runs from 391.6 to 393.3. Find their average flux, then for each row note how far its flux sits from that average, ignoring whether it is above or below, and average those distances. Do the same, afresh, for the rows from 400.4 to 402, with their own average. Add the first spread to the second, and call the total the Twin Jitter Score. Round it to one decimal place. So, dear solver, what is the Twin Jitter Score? 3.4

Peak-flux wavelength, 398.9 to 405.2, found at 401.953 nm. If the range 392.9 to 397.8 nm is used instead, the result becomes 395.526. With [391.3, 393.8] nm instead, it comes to 391.539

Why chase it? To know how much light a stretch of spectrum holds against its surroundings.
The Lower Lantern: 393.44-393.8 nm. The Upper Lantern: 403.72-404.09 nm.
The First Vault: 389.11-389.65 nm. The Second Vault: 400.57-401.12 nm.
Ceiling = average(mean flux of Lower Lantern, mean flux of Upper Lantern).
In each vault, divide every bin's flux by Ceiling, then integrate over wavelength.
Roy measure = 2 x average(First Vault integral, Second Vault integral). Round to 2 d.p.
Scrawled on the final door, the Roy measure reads 1.41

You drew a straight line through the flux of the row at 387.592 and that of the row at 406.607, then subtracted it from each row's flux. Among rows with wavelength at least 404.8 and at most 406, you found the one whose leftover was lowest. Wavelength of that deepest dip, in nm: 405.485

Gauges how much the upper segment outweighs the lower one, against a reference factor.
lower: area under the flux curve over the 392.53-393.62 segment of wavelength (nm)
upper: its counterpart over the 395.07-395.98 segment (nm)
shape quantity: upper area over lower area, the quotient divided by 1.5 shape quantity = 1.3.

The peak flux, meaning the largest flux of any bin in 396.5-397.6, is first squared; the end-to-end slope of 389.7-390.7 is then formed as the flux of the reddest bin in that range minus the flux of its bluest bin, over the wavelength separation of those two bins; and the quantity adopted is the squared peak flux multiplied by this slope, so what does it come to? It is -352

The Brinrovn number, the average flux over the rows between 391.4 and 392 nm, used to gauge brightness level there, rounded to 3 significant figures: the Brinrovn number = 13.5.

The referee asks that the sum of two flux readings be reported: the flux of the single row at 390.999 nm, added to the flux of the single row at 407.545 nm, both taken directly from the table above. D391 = 30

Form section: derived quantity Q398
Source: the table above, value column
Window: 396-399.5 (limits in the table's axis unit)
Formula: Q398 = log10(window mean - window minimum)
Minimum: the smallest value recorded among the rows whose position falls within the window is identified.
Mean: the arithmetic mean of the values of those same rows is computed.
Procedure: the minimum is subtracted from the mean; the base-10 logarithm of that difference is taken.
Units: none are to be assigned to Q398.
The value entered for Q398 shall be 0.92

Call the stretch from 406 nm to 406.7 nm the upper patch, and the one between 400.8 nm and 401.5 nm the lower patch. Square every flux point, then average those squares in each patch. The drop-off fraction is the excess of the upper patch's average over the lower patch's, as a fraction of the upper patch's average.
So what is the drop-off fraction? -0.1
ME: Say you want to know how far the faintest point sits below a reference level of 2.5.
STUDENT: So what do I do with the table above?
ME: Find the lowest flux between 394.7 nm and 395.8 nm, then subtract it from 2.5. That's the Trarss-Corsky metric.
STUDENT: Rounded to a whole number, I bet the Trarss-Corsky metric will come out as -10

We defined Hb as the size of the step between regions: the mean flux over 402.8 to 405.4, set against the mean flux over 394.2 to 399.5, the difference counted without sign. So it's 3.9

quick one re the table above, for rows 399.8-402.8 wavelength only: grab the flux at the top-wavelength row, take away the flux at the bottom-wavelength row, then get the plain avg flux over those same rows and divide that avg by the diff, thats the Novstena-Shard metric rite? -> 16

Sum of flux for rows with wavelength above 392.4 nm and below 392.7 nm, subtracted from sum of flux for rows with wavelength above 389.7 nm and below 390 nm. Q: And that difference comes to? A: 4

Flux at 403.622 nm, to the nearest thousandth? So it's 15.520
